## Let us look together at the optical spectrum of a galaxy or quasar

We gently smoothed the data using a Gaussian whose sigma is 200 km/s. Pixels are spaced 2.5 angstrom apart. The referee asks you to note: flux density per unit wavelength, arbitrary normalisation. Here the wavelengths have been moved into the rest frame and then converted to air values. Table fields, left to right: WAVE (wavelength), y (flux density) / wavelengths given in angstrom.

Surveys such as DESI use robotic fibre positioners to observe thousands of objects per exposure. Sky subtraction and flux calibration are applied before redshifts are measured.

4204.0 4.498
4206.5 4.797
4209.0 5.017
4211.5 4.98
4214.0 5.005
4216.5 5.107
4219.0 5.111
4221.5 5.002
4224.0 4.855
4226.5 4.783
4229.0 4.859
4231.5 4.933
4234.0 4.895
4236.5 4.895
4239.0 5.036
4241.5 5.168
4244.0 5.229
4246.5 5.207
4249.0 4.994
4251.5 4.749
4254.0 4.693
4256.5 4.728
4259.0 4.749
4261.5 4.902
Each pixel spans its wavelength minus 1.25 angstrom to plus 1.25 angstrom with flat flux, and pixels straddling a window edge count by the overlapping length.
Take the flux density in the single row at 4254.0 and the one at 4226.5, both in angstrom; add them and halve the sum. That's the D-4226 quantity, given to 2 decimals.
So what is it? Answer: 4.74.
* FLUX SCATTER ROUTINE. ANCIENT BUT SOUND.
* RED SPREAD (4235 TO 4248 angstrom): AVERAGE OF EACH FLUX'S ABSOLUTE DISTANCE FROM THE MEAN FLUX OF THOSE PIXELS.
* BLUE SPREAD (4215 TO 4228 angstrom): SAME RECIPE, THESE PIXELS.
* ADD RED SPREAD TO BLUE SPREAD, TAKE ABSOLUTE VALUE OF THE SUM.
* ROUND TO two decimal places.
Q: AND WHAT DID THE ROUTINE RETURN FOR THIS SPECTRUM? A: 0.24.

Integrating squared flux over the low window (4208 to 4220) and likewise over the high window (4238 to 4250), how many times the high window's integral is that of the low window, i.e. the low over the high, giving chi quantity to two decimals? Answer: 0.97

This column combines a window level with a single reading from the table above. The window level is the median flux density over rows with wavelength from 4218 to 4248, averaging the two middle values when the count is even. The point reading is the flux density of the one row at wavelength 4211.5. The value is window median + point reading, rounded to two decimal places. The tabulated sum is 9.95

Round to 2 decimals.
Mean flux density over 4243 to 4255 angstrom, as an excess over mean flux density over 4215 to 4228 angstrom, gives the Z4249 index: 0.00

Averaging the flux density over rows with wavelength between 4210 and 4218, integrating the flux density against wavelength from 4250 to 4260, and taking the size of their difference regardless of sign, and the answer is 42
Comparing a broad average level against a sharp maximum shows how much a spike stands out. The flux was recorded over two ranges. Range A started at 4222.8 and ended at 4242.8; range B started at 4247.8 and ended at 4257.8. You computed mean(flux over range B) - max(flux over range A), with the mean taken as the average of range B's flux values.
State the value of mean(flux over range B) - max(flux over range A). -0.38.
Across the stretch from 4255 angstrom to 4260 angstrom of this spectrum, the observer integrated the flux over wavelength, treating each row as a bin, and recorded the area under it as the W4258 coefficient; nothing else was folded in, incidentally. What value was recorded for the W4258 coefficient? 23.7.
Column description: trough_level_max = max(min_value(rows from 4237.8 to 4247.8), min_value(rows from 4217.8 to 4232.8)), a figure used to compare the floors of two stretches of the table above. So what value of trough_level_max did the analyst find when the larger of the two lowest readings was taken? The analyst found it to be 5.04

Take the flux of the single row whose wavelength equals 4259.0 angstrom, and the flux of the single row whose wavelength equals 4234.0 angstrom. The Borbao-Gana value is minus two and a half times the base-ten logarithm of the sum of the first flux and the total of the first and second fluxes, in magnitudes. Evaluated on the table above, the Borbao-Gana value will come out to -2.90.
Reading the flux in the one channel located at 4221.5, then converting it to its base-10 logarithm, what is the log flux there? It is 0.699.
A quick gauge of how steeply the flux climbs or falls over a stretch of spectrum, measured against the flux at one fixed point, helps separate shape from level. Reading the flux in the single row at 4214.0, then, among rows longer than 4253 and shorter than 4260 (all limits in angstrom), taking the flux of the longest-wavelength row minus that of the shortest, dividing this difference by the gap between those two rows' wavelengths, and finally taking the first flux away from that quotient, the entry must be -4.99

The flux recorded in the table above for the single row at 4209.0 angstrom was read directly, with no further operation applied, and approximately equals 5.017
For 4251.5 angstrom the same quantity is 4.749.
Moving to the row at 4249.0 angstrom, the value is 4.994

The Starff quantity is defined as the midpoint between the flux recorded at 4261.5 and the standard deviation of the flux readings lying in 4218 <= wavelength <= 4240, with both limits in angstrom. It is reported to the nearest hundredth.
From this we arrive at 2.50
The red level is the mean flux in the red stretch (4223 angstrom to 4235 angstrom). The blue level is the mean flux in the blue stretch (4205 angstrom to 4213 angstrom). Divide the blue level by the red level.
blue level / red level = 1.01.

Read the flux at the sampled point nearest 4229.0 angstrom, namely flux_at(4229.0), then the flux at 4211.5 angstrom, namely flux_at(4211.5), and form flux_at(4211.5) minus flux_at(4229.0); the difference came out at 0.12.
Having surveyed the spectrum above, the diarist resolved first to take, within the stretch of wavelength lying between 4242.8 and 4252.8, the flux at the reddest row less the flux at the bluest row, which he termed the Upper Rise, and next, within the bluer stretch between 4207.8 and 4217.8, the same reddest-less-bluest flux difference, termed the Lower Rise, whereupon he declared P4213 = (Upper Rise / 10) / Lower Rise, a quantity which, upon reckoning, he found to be -0.53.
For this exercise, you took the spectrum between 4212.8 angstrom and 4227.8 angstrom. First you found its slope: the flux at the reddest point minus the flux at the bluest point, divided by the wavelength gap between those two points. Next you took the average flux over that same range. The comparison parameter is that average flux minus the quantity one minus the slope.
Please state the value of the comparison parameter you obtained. 3.96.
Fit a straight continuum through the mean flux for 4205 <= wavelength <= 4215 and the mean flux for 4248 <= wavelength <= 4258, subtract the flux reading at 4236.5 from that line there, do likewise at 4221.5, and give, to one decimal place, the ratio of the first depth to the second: 0.5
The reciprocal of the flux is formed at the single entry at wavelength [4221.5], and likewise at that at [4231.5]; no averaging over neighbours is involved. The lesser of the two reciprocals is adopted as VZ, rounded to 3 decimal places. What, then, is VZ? 0.200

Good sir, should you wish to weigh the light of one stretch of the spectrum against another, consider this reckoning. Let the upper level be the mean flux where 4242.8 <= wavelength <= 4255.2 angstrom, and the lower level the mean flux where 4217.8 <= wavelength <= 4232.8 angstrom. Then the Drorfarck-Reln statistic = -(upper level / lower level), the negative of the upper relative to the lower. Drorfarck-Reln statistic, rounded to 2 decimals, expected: -1.01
